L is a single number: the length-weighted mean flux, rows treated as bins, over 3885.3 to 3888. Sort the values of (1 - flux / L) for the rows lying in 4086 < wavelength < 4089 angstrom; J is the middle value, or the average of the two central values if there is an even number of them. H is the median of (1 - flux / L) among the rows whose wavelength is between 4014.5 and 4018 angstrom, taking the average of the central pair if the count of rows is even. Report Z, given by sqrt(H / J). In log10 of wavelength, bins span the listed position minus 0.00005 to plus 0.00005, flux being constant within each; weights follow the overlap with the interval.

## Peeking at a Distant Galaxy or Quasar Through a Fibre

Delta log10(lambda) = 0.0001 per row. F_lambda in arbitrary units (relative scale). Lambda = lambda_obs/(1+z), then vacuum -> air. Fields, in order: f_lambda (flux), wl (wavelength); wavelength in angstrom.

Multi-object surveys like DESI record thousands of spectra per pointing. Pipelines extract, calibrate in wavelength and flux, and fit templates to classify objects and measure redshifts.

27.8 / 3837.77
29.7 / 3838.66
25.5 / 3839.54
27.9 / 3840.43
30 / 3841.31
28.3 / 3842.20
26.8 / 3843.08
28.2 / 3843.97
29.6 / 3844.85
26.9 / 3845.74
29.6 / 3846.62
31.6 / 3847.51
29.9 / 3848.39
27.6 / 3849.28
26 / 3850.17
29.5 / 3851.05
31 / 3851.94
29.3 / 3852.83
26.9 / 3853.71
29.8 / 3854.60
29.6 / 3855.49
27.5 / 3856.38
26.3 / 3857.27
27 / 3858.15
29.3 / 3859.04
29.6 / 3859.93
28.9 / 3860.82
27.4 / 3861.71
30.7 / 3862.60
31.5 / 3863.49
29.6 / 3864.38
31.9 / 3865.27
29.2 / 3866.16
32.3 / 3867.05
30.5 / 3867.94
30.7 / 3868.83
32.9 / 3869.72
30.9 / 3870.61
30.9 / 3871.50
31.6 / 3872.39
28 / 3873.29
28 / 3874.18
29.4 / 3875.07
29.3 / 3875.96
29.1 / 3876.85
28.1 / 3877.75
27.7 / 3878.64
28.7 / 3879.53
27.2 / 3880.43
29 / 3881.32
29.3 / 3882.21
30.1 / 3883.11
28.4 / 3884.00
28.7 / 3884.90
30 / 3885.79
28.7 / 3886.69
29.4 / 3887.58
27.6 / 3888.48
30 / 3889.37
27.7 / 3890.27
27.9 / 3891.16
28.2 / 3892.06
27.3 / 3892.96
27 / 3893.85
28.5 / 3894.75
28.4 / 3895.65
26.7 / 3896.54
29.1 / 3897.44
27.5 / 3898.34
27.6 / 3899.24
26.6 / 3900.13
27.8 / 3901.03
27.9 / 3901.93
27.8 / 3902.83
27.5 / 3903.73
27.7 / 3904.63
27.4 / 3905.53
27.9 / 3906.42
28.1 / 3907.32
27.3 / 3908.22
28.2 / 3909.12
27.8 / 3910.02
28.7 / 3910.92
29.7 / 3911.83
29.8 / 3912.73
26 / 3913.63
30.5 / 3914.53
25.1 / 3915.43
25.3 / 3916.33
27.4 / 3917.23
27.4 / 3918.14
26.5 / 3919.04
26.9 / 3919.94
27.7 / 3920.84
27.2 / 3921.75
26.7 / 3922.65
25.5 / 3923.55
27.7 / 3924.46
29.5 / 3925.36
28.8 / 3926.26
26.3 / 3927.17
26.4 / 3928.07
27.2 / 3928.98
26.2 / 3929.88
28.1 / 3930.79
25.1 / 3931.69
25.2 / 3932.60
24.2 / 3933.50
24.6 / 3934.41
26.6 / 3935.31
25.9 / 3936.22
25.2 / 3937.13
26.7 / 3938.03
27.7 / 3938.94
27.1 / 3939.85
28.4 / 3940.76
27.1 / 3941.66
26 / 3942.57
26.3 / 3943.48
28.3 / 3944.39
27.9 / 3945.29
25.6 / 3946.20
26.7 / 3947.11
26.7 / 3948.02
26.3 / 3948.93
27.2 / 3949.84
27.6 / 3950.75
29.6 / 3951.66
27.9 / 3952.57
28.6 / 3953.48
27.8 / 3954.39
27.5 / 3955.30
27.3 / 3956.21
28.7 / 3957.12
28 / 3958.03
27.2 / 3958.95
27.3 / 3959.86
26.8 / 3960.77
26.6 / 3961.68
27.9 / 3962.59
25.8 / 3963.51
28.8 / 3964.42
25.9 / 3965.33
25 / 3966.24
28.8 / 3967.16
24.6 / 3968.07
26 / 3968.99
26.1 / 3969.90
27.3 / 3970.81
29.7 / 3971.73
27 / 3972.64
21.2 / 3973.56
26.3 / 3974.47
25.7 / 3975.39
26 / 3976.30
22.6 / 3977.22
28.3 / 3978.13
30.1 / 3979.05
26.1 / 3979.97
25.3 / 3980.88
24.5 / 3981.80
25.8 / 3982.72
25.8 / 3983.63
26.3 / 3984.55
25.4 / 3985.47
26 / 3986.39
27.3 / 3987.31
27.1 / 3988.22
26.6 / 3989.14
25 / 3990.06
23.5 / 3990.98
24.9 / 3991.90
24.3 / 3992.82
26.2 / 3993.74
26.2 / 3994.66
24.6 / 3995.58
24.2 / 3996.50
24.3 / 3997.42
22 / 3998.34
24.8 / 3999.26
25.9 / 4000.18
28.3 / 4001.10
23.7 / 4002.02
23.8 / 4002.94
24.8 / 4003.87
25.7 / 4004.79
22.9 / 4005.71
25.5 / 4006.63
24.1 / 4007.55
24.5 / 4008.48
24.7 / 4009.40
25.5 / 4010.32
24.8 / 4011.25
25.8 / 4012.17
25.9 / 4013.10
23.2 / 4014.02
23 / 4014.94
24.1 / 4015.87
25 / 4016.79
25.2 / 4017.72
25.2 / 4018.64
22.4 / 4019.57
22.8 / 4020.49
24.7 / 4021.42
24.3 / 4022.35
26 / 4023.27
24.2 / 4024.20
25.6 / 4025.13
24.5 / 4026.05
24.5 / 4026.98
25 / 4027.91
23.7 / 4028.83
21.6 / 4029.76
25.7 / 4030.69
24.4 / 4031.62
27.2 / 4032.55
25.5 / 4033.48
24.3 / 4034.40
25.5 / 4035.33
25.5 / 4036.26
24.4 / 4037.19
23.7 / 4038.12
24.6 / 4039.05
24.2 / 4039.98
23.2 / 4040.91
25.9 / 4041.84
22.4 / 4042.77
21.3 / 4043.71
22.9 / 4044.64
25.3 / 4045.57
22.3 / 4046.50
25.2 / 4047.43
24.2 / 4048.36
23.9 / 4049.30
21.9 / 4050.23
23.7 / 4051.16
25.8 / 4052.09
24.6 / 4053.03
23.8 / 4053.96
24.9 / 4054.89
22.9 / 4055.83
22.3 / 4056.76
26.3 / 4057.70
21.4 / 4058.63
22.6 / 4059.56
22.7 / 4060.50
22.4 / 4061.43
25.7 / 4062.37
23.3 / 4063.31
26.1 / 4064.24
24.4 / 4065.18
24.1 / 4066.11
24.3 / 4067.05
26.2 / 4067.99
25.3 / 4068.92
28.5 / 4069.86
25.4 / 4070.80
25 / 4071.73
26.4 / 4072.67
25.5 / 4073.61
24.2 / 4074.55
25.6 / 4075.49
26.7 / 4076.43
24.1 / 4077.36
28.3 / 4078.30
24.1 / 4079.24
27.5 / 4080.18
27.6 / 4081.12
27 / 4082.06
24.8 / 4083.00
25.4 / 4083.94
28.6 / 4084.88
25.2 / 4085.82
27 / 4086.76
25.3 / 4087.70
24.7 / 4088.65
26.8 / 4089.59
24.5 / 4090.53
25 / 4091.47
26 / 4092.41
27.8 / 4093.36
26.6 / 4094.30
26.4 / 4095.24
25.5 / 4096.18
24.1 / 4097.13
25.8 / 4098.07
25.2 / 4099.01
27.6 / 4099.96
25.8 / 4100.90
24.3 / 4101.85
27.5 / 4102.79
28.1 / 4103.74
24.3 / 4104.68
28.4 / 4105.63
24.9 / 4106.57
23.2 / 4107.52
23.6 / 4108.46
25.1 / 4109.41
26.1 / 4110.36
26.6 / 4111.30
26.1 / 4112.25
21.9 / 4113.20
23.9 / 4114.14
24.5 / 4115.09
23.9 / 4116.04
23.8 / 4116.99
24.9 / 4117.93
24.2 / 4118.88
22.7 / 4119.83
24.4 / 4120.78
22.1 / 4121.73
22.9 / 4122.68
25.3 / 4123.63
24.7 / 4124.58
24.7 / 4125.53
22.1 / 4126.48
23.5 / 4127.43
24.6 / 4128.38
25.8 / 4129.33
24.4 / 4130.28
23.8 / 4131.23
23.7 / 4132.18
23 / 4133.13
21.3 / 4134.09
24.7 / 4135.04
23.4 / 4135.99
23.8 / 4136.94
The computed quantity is 1.09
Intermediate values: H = 0.17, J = 0.14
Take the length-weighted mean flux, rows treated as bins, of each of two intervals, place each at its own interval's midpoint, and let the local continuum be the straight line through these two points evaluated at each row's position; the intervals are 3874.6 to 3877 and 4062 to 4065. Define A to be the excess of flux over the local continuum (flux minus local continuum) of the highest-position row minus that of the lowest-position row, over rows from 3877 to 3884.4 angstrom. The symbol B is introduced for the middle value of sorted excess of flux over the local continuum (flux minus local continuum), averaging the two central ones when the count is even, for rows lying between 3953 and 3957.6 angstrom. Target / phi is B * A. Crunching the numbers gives 0.1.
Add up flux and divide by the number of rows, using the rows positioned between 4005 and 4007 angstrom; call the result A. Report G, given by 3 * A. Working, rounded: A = 24.2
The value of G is 72.6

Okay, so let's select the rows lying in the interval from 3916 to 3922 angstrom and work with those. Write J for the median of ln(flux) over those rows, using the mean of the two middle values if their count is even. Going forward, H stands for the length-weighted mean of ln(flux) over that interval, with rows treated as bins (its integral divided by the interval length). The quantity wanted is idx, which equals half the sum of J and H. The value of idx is 3.30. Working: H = 3.29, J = 3.30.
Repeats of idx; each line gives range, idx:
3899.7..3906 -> 3.32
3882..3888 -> 3.38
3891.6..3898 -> 3.33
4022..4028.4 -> 3.21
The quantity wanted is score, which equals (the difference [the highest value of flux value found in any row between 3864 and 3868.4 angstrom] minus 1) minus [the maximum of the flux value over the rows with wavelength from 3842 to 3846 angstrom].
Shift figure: 2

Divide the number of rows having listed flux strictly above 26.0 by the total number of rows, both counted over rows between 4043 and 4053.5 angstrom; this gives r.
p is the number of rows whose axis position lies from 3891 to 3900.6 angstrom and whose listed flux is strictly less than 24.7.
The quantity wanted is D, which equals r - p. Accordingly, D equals 0.0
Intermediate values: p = 0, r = 0.0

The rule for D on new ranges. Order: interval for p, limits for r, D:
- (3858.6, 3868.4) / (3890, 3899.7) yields 1.0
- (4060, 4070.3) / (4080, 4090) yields -5.5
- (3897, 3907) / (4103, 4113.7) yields 0.5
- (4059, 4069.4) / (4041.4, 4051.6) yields -7.0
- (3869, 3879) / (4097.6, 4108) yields 0.4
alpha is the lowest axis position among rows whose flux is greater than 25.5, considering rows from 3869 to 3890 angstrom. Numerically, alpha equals 3869.72 angstrom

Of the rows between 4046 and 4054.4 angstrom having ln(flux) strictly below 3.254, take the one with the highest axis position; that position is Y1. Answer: 4053.96 angstrom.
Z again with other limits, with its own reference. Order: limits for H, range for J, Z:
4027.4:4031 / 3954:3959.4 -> 1.70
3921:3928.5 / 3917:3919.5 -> 1.11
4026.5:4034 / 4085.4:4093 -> 1.06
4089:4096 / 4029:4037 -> 0.88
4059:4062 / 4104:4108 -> 1.19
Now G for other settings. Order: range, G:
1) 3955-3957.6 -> 83.5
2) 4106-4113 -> 75.3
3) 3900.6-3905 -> 83.2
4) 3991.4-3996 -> 75.7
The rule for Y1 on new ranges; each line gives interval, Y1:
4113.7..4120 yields 4119.83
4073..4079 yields 4077.36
